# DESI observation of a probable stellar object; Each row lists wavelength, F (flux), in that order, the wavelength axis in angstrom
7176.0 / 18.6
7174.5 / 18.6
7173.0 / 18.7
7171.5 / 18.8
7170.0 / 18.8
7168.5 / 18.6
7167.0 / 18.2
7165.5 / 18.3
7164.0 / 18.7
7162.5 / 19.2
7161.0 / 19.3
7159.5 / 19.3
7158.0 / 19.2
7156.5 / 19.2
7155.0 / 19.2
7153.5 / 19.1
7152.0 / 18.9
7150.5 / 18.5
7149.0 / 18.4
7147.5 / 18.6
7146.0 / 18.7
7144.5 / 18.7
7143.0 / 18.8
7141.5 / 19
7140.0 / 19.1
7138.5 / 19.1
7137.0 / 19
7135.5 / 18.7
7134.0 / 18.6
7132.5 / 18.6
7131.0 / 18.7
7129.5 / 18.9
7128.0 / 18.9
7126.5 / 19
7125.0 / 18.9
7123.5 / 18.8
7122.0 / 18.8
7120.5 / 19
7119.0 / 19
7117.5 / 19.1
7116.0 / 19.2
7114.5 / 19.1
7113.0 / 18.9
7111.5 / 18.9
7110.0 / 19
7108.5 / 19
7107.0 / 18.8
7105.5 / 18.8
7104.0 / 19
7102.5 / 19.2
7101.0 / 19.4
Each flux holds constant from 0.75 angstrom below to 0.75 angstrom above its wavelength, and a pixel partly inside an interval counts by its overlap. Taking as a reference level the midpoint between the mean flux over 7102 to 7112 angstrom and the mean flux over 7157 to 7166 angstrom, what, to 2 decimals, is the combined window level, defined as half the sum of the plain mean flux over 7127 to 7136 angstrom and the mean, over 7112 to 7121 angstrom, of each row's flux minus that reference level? 9.40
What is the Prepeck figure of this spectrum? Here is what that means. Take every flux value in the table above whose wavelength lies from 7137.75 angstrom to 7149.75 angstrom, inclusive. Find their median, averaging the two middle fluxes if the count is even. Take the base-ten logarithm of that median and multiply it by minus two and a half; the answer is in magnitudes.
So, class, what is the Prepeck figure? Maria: -3.18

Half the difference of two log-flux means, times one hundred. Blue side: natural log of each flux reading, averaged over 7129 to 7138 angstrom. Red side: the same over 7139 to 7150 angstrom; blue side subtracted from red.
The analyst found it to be 0.0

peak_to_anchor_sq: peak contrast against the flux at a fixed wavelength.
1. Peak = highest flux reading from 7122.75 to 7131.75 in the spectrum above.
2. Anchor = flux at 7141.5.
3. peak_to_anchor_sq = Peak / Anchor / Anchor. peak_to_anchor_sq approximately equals 0.0526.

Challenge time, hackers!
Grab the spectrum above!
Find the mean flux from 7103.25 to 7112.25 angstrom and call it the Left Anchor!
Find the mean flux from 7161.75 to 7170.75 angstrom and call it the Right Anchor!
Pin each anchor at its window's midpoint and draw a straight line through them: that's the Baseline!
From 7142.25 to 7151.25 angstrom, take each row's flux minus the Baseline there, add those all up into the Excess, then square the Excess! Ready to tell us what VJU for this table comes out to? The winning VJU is 0.44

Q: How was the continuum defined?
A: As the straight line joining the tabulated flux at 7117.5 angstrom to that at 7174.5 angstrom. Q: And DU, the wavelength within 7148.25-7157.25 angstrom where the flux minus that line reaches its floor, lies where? 7149.0 angstrom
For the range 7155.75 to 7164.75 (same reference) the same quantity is 7164.0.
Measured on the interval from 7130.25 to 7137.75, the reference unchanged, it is 7132.5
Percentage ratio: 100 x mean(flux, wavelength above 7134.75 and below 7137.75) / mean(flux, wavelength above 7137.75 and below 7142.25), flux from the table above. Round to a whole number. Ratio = 99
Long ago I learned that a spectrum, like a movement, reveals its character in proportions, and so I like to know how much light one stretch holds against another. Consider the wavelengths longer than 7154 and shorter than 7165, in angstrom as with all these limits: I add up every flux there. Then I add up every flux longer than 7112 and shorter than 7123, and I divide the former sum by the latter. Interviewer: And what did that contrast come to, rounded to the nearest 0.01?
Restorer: 1.01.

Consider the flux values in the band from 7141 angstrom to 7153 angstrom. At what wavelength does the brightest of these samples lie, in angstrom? 7141.5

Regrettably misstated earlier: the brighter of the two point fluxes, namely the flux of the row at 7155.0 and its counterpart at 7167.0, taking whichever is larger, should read 19.2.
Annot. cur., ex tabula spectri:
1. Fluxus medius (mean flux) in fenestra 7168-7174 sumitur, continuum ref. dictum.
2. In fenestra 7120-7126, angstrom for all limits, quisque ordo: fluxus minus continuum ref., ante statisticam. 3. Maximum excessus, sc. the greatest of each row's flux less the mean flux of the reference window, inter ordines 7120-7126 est 0.3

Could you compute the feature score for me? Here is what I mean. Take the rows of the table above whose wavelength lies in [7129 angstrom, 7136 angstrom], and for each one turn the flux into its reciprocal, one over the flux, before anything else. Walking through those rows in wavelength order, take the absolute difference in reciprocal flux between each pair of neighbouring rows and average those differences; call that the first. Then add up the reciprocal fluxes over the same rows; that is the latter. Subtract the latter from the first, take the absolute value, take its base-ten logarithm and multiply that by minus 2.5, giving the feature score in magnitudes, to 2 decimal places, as 1.43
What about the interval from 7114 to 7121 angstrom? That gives 1.45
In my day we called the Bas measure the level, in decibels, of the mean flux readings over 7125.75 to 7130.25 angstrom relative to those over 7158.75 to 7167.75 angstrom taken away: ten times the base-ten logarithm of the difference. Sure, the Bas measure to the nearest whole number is -10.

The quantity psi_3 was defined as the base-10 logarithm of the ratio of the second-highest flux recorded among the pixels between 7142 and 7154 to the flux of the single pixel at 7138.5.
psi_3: -0.0046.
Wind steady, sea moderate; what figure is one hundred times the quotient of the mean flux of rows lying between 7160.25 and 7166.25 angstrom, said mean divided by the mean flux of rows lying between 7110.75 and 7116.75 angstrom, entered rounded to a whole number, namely 99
